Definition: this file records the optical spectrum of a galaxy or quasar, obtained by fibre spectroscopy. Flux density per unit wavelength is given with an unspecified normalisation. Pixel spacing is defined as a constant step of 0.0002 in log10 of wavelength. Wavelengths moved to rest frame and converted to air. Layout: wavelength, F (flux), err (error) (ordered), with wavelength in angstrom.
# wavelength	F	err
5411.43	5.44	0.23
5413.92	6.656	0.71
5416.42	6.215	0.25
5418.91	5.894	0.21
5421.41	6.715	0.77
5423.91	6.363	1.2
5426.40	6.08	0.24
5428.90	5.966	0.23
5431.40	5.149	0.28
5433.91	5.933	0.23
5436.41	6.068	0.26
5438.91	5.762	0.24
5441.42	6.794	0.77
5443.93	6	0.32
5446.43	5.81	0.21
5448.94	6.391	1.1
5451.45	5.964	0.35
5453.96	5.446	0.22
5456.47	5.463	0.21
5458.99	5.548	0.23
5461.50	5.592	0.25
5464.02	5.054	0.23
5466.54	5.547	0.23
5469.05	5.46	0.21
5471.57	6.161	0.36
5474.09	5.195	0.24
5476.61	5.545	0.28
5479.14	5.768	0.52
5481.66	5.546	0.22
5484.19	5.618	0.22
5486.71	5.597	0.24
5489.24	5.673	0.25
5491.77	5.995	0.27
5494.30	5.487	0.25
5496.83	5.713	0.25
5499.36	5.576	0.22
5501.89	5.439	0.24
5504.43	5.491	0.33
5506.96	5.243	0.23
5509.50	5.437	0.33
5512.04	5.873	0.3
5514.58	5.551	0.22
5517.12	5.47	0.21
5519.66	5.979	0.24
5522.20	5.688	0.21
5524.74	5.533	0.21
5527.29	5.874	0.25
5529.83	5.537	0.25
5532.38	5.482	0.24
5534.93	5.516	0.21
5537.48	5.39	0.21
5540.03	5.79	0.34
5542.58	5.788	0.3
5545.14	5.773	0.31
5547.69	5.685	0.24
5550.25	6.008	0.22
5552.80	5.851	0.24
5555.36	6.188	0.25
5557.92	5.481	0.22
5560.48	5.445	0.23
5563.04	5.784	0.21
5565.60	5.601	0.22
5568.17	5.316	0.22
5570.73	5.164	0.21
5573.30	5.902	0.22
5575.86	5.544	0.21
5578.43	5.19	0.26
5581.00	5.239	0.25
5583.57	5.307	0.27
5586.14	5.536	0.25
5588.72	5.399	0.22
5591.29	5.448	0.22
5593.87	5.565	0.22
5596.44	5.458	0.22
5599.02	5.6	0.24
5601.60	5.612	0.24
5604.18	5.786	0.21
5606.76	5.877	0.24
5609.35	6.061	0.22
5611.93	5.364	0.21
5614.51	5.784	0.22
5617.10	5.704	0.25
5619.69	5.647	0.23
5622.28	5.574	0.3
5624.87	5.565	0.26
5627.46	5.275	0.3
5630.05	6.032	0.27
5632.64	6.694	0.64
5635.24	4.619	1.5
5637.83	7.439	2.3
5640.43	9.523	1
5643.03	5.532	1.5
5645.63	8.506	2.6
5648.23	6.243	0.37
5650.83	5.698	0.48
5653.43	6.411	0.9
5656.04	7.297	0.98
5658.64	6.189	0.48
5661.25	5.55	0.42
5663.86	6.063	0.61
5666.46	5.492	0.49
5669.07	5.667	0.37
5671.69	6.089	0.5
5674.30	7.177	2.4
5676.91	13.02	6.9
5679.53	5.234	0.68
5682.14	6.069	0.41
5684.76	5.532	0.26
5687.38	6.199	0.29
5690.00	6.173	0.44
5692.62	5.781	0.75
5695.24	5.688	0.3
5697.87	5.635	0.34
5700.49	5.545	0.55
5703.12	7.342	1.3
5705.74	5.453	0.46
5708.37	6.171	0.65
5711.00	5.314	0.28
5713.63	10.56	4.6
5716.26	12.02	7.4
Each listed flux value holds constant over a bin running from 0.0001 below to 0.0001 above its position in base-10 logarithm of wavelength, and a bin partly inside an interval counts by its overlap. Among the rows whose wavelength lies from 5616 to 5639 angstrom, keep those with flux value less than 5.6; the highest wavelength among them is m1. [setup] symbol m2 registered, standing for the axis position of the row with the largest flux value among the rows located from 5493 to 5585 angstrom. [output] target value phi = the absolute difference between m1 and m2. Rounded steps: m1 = 5635.24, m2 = 5555.36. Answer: 79.9 angstrom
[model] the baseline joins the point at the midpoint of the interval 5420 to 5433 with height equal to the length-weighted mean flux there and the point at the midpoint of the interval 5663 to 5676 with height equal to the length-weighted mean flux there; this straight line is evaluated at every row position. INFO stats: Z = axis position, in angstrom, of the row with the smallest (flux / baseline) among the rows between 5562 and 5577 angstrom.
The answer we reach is 5570.73 angstrom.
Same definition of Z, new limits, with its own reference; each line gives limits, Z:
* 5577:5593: 5578.43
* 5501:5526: 5506.96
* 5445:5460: 5453.96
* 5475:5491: 5481.66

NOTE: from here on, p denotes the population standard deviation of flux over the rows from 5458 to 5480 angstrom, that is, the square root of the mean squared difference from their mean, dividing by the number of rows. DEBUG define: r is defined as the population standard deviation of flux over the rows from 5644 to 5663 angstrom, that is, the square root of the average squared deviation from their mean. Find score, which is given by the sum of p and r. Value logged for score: 1.3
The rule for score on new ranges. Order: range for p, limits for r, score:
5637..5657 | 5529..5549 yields 1.5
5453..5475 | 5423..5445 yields 0.7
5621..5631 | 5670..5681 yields 3.3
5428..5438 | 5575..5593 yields 0.5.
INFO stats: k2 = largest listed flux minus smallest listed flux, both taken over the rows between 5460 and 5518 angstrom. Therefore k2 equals 1.1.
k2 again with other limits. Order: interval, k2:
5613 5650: 4.9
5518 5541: 0.6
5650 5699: 7.8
